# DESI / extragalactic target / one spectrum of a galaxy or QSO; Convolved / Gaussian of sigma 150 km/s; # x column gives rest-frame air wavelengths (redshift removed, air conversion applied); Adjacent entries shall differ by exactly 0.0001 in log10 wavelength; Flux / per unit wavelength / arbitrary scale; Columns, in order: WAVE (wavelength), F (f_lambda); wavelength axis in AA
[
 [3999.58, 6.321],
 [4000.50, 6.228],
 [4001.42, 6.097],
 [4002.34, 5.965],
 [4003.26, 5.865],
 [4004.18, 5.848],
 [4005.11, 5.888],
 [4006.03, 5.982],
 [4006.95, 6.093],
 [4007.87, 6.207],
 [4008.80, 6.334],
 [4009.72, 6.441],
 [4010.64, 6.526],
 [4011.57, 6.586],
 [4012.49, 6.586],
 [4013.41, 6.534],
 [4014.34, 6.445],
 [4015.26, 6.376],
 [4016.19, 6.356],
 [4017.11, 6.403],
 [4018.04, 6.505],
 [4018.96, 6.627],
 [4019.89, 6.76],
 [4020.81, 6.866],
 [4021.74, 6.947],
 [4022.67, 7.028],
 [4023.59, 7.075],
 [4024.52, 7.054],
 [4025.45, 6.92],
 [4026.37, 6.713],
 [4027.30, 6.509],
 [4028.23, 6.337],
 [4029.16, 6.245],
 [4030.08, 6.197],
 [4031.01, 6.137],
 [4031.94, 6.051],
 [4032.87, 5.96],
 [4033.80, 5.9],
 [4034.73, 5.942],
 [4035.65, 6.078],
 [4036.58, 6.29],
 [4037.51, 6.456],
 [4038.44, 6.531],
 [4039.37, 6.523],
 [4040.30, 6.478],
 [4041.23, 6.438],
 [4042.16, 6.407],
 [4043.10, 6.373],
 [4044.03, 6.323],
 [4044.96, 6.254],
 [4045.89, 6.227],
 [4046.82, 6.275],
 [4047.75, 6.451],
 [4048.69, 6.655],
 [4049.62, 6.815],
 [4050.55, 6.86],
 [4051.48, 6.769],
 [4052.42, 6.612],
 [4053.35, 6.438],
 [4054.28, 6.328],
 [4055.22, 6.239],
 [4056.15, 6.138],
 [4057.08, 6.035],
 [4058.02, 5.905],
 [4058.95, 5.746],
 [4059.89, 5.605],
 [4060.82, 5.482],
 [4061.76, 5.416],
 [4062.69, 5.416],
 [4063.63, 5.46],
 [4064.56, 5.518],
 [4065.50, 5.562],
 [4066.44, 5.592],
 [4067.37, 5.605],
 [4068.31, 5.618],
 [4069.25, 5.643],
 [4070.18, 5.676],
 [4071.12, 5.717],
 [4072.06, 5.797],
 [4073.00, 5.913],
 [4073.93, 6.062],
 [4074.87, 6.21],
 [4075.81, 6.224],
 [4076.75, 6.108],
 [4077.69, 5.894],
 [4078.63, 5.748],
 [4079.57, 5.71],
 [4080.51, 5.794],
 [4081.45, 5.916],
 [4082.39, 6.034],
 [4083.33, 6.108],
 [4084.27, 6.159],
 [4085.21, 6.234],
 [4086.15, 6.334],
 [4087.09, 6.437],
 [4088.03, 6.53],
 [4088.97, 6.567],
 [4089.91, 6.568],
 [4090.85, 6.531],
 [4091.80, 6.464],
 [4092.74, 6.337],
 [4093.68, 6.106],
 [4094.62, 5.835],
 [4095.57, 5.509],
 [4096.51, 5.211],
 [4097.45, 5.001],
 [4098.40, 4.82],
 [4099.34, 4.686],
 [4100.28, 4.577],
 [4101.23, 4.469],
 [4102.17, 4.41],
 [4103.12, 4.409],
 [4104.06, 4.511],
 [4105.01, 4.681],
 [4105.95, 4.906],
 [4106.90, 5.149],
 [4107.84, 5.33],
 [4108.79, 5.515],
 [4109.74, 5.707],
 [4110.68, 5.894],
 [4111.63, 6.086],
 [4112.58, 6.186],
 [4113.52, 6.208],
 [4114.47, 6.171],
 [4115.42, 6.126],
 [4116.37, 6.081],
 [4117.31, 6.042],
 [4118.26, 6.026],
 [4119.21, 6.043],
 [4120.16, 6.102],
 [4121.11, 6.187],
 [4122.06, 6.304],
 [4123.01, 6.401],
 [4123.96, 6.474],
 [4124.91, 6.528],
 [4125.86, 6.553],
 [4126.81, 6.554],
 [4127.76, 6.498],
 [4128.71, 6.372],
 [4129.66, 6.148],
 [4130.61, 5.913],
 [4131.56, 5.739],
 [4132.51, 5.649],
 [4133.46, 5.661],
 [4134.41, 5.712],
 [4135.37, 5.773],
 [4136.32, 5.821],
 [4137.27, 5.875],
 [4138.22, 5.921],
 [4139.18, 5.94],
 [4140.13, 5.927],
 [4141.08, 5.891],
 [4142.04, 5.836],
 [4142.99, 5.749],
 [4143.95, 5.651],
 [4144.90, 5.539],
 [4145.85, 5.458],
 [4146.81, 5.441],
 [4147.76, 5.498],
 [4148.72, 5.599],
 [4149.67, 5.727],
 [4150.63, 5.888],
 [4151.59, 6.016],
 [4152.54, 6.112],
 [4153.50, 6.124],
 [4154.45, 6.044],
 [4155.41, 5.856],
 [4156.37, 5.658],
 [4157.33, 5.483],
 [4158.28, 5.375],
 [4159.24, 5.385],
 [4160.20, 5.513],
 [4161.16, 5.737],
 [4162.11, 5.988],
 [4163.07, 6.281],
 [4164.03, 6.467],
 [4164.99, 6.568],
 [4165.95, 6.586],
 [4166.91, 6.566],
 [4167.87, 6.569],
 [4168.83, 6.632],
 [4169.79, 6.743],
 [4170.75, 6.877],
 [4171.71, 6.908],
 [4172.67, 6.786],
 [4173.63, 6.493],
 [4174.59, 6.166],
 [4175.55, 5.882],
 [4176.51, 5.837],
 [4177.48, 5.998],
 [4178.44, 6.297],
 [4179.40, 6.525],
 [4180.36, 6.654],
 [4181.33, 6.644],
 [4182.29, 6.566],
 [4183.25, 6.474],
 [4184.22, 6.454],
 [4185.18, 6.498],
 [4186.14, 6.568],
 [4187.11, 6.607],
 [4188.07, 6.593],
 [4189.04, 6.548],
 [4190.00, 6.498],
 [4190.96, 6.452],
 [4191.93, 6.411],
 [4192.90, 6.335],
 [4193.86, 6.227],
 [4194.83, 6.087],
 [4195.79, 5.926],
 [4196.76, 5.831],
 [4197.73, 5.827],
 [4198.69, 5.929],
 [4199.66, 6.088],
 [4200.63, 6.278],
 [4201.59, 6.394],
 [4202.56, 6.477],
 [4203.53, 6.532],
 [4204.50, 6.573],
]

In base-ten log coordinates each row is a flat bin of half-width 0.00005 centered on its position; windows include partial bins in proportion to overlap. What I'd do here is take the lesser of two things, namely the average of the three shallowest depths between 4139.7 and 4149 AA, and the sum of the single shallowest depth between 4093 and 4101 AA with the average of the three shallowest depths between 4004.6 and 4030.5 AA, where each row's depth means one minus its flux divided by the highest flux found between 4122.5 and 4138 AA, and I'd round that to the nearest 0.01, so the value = -0.01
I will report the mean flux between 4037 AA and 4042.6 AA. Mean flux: 6.47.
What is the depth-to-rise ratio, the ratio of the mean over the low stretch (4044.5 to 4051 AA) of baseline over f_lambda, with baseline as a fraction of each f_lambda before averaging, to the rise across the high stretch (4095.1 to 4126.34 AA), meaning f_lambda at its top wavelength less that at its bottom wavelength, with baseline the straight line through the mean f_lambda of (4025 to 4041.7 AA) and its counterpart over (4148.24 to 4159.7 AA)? 1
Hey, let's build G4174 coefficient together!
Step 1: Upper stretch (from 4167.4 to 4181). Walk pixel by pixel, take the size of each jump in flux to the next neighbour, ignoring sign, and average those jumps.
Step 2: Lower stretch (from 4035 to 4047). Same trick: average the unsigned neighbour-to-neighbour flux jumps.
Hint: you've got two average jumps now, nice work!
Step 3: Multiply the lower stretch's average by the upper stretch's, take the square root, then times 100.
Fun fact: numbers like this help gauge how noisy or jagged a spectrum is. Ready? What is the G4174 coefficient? 10.7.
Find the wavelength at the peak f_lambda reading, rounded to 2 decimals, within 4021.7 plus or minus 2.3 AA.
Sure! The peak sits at 4023.59 AA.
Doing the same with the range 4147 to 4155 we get 4153.50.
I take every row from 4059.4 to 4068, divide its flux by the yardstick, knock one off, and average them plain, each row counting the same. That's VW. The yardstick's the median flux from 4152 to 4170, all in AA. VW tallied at -0.10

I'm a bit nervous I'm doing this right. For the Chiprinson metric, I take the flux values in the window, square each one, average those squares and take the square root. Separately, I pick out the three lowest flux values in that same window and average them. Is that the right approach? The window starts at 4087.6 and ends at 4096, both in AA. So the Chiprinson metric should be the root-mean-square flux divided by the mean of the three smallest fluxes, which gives 1.08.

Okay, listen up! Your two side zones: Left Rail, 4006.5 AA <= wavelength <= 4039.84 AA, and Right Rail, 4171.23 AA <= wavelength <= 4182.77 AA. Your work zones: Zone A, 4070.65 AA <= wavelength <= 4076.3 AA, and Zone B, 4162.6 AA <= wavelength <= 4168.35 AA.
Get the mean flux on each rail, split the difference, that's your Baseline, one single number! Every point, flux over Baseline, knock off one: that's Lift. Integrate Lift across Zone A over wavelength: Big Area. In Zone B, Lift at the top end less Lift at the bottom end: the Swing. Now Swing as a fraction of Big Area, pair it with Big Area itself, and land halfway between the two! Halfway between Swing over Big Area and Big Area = -0.25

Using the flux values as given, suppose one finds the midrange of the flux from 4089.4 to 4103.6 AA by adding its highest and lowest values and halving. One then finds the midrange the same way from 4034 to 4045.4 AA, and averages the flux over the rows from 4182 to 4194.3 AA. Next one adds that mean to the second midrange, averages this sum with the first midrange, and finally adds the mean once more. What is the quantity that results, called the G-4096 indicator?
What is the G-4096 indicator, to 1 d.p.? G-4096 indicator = 15.6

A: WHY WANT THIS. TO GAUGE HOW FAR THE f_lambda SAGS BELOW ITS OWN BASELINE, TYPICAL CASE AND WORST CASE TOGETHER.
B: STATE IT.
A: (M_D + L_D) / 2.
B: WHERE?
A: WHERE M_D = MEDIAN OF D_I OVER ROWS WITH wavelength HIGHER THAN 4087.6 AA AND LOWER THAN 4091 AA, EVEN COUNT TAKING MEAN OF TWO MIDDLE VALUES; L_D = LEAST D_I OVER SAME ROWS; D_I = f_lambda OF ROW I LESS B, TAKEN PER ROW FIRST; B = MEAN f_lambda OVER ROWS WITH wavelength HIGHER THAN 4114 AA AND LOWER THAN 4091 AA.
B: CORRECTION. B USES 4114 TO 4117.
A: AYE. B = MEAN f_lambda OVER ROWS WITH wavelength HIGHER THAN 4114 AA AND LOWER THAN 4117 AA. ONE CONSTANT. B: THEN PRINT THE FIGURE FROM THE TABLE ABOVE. 0.41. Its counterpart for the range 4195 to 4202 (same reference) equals -0.25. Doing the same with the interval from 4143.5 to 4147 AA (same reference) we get -0.66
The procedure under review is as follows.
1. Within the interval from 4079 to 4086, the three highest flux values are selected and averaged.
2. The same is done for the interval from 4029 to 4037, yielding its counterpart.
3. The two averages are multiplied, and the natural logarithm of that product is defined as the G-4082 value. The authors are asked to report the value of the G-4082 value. 3.65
